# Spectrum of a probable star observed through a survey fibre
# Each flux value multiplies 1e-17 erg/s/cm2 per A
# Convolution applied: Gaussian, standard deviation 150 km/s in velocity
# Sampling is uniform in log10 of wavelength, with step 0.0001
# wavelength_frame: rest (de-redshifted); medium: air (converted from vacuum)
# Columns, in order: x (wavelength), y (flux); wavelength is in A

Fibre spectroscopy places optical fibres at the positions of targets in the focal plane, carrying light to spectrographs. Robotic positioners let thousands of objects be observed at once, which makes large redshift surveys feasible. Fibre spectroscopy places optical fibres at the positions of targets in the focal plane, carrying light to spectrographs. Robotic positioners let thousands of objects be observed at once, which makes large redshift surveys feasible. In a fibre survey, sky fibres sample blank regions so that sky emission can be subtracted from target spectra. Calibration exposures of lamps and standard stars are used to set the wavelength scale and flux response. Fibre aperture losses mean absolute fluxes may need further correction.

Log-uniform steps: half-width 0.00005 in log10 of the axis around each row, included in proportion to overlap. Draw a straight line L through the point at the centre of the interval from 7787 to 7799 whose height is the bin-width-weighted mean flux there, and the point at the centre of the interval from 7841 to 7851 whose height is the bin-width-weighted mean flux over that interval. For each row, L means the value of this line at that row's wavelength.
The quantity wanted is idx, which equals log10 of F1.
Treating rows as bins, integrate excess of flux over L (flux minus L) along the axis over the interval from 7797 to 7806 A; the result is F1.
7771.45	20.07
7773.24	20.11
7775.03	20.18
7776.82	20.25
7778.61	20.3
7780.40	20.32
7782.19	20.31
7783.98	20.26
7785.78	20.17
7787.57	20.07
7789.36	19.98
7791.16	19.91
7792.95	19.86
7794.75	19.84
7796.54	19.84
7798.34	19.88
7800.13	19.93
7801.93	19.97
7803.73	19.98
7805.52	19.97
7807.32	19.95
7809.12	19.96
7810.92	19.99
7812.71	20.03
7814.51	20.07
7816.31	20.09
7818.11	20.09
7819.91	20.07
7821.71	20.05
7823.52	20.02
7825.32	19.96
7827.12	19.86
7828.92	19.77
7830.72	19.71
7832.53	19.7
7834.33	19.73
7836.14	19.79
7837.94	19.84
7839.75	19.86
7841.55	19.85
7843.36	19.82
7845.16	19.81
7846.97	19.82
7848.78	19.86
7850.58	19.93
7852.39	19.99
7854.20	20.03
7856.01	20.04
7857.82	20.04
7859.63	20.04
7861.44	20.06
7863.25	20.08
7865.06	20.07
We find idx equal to -0.38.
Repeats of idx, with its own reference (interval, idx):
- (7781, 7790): 0.37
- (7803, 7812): -0.12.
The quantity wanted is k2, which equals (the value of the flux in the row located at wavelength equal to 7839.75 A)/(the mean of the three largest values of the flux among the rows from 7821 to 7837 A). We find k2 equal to 0.99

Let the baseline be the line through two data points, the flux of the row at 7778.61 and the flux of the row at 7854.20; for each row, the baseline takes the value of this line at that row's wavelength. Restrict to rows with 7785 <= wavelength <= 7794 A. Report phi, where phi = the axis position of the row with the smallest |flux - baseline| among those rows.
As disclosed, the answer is 7785.78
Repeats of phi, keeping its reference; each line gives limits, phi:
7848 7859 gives 7854.20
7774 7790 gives 7778.61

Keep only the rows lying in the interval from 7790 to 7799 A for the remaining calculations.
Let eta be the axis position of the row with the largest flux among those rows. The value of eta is 7791.16 A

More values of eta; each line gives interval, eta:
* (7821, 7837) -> 7821.71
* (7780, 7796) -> 7780.40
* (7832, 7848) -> 7839.75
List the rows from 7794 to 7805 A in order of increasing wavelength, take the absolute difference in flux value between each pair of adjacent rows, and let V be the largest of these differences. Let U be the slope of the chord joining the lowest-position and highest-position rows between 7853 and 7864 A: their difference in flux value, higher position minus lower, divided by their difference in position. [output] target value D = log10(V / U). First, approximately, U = 0.006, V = 0.050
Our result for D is 0.96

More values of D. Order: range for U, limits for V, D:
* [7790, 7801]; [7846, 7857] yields 1.50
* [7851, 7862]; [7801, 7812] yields 0.59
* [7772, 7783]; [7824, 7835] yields 0.65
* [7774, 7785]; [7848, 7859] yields 0.89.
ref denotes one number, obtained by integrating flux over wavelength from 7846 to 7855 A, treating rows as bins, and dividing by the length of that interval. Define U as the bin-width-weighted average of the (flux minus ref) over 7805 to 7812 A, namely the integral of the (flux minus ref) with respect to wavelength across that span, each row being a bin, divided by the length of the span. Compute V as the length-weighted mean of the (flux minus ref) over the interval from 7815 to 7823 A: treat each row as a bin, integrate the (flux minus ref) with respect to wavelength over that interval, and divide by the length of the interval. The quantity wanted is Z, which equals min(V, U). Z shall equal 0.05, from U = 0.05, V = 0.154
